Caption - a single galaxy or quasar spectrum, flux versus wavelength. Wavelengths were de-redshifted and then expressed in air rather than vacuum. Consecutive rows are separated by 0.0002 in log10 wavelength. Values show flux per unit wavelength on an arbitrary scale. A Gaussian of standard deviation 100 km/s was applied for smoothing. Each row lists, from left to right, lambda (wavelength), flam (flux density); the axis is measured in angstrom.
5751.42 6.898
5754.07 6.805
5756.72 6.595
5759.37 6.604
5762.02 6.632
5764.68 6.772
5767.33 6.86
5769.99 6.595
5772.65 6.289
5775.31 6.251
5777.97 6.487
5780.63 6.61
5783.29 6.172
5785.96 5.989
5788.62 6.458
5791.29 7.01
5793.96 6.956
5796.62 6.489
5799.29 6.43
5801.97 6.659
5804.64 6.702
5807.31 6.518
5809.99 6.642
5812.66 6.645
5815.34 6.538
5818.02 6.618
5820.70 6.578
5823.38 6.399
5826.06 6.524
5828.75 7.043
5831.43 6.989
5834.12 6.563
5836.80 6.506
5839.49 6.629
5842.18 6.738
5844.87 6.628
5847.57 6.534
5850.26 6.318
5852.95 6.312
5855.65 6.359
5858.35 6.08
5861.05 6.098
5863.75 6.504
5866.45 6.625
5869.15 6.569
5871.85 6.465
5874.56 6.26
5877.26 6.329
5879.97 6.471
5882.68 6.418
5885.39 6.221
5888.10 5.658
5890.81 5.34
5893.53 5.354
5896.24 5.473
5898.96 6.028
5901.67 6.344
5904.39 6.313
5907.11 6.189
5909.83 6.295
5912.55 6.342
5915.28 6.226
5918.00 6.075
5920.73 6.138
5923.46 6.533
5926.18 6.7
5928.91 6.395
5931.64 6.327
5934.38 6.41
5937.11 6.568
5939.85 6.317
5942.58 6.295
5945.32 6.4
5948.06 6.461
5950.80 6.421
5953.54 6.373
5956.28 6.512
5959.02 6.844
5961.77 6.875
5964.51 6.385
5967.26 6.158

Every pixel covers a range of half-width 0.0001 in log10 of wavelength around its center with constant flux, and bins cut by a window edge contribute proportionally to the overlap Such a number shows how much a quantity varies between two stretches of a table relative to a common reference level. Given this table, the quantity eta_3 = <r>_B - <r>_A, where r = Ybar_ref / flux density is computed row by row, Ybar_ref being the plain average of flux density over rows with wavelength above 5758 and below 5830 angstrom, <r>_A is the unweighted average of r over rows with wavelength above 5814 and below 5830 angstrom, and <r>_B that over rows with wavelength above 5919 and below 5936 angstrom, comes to 0.031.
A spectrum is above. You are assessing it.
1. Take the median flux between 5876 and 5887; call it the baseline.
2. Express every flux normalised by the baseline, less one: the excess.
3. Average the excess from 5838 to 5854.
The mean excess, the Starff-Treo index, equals 0.02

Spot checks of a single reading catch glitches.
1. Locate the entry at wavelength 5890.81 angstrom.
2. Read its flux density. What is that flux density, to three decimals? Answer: 5.340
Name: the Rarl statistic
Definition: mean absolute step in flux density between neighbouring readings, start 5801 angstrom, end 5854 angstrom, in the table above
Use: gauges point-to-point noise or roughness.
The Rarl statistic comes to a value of 0.14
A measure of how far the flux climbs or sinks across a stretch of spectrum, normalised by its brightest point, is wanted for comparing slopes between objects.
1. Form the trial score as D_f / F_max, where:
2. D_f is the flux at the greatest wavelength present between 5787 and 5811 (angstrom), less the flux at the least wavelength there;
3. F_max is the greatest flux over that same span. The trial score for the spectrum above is 0.03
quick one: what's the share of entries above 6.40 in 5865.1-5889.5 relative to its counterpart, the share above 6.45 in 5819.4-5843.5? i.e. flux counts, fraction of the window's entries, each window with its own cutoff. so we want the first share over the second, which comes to 0.6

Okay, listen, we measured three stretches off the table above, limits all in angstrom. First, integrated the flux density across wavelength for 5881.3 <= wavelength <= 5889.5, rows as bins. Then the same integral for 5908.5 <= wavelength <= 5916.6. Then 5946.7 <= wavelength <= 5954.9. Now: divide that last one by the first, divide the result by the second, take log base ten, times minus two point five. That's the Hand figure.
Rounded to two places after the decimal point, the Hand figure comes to 4.21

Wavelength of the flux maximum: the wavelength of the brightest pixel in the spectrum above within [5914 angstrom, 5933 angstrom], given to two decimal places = 5926.18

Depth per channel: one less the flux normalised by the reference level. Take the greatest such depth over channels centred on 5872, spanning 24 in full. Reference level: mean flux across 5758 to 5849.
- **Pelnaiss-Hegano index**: 0.07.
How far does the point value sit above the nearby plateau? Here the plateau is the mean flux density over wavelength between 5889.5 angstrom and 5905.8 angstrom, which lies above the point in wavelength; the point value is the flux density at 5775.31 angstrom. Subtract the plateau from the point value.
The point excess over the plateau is 0.4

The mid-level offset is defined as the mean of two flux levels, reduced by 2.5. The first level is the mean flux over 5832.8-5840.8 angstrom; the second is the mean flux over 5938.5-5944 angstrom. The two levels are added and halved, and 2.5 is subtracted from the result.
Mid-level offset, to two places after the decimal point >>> 3.94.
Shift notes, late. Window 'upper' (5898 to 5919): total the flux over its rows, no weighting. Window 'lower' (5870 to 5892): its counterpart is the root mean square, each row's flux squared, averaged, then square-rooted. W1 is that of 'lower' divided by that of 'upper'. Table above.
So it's 0.124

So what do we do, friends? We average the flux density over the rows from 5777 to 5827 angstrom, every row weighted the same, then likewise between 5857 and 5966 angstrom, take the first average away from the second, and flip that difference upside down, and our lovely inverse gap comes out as -3.9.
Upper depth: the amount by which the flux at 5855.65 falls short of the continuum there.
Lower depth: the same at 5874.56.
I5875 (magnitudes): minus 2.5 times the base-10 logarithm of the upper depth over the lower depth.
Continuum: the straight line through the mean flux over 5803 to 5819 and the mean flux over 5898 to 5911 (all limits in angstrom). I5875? 0.3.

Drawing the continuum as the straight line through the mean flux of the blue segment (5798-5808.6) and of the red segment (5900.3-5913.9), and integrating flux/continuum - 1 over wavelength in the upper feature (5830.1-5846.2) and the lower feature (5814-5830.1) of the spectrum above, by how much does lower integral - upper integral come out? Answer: -0.3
